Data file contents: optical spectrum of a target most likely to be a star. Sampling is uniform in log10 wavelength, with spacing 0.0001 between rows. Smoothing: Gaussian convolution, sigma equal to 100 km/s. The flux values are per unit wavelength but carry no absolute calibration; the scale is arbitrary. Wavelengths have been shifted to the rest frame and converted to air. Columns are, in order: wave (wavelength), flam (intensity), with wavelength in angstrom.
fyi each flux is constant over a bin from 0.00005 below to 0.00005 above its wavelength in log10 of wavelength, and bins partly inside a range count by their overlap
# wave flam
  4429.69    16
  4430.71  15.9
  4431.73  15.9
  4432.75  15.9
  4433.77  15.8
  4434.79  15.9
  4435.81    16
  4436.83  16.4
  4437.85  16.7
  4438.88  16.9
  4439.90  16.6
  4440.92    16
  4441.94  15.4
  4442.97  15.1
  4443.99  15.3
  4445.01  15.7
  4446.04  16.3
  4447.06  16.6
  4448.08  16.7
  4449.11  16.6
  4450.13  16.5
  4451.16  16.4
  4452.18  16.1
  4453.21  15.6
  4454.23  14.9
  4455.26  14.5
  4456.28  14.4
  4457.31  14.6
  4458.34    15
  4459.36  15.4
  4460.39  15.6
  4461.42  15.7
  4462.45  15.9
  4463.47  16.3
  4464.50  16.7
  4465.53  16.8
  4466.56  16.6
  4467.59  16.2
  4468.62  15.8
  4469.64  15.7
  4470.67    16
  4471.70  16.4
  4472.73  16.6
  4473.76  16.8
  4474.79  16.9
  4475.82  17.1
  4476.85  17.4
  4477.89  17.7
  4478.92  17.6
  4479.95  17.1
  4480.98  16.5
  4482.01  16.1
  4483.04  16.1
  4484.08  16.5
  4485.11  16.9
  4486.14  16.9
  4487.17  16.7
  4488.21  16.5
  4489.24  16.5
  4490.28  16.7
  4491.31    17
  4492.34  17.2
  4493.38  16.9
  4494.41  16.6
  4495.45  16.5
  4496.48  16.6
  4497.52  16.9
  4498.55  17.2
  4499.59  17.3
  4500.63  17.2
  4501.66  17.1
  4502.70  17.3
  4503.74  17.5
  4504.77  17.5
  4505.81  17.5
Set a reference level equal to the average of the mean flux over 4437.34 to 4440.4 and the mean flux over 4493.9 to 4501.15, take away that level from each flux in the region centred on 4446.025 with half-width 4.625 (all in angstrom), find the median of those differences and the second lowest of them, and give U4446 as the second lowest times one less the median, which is -2.3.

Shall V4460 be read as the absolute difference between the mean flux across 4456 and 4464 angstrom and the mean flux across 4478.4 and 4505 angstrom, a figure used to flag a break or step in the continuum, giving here 1.5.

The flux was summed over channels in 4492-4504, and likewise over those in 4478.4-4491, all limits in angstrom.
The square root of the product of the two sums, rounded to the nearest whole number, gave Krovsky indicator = 202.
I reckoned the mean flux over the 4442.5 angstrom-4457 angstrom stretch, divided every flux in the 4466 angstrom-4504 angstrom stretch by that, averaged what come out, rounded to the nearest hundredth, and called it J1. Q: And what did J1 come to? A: 1.06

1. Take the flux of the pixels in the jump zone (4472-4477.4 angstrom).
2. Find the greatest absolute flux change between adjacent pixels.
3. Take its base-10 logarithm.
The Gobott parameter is -0.52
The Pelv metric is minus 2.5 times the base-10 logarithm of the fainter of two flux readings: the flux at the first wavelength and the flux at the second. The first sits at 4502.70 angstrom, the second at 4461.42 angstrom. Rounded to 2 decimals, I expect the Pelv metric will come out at -2.99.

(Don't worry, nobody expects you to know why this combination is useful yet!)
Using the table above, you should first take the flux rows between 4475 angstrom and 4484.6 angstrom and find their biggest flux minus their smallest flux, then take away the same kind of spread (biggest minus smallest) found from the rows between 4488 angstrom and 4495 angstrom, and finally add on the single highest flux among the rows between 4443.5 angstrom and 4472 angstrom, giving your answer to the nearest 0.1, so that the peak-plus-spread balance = 17.7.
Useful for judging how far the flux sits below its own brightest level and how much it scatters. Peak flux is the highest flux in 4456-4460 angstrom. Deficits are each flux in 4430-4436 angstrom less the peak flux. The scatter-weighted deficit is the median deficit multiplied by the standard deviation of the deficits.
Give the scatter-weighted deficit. 0.0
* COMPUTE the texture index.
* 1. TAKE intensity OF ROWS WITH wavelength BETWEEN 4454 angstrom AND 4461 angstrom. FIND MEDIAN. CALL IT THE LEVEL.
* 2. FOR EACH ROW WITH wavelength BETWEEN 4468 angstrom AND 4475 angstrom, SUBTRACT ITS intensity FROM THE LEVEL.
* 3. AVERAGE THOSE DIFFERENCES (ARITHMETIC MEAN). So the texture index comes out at -1.4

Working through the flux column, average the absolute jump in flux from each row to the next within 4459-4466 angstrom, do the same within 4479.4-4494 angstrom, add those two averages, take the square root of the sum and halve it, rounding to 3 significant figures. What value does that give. 0.346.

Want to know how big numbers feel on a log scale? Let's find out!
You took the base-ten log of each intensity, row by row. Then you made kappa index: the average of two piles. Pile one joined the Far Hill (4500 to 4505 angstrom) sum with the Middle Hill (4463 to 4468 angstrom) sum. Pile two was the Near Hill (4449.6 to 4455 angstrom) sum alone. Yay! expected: 9.14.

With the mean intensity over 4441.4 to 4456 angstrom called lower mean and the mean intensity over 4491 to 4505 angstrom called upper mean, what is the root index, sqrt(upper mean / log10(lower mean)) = 3.771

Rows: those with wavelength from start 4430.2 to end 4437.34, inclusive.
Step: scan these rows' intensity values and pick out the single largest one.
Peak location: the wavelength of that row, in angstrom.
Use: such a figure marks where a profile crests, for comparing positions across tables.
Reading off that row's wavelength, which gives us 4436.83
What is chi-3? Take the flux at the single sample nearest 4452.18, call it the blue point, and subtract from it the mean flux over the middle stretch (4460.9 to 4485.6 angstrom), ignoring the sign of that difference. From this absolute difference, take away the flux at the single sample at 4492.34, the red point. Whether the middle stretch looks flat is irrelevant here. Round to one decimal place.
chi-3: -16.7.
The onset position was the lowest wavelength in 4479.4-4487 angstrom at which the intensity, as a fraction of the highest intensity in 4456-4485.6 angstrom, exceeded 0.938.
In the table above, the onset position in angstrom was 4479.95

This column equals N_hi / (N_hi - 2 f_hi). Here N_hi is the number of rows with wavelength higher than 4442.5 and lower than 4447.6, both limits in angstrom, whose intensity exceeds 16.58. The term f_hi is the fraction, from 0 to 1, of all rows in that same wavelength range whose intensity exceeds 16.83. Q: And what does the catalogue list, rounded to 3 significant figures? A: 1.00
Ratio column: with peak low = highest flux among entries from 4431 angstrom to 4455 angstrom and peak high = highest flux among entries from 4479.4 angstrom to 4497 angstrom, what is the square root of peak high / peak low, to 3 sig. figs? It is 1.01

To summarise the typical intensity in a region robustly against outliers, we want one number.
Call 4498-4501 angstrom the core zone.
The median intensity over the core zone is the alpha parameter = 17.2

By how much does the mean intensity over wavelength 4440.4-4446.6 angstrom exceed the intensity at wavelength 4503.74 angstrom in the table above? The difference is -1.9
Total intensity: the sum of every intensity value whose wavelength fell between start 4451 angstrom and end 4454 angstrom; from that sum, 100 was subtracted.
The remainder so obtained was -52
